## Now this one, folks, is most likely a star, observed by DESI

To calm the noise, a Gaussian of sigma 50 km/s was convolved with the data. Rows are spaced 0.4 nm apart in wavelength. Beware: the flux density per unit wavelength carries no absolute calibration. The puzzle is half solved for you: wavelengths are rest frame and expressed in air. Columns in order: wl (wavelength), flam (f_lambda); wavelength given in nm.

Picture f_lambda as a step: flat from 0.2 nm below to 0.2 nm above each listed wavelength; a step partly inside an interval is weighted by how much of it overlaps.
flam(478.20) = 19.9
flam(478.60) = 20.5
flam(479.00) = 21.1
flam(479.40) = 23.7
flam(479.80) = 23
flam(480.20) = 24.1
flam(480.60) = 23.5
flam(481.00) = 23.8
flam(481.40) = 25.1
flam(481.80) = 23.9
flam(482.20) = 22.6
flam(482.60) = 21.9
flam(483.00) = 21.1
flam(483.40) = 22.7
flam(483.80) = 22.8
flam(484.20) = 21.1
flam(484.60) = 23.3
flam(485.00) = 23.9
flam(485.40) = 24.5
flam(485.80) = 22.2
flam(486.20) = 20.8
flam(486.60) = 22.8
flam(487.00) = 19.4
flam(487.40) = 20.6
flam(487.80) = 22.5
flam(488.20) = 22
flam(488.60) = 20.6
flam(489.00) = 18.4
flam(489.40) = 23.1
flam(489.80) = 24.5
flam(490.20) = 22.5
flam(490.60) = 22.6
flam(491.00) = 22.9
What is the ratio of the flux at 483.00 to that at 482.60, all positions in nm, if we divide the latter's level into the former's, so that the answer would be 0.96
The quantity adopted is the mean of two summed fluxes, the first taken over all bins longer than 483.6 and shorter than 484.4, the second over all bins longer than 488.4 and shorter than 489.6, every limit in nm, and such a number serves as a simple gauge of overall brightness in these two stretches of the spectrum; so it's 53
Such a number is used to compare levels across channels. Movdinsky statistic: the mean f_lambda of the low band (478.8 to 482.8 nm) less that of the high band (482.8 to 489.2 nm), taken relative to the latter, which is 0.068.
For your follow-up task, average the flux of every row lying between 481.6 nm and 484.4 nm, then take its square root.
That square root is 4.72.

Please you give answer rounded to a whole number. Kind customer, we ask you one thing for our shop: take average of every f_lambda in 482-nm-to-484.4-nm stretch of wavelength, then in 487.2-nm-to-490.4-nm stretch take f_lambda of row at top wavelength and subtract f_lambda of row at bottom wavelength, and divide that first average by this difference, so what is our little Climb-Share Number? 12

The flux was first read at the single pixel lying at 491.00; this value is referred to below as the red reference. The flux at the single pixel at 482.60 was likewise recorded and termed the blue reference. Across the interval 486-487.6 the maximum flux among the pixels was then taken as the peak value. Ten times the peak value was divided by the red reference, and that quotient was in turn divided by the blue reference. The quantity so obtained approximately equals 0.455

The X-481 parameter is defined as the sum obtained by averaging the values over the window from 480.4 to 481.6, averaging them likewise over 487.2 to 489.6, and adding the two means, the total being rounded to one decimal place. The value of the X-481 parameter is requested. 45.3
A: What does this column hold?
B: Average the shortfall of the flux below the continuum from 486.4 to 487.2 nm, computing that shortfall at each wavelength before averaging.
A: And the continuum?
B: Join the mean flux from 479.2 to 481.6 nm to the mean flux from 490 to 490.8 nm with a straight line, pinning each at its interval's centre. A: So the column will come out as 1.9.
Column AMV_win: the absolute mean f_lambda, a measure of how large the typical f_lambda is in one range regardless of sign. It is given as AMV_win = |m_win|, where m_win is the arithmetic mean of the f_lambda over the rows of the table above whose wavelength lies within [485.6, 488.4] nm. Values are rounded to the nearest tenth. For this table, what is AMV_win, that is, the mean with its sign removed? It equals 21.5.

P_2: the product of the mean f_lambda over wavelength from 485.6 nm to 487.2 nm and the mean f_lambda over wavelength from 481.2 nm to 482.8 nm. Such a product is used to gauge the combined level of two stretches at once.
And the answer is 498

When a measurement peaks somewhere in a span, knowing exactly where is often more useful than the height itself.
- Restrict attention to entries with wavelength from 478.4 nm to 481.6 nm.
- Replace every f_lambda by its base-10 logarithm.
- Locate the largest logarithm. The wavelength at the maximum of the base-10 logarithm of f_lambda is 481.40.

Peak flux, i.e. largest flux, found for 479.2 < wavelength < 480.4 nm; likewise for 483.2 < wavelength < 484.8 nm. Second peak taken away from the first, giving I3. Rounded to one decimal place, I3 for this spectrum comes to 0.8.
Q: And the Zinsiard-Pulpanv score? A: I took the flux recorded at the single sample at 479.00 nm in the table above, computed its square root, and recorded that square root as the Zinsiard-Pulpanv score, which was 4.59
